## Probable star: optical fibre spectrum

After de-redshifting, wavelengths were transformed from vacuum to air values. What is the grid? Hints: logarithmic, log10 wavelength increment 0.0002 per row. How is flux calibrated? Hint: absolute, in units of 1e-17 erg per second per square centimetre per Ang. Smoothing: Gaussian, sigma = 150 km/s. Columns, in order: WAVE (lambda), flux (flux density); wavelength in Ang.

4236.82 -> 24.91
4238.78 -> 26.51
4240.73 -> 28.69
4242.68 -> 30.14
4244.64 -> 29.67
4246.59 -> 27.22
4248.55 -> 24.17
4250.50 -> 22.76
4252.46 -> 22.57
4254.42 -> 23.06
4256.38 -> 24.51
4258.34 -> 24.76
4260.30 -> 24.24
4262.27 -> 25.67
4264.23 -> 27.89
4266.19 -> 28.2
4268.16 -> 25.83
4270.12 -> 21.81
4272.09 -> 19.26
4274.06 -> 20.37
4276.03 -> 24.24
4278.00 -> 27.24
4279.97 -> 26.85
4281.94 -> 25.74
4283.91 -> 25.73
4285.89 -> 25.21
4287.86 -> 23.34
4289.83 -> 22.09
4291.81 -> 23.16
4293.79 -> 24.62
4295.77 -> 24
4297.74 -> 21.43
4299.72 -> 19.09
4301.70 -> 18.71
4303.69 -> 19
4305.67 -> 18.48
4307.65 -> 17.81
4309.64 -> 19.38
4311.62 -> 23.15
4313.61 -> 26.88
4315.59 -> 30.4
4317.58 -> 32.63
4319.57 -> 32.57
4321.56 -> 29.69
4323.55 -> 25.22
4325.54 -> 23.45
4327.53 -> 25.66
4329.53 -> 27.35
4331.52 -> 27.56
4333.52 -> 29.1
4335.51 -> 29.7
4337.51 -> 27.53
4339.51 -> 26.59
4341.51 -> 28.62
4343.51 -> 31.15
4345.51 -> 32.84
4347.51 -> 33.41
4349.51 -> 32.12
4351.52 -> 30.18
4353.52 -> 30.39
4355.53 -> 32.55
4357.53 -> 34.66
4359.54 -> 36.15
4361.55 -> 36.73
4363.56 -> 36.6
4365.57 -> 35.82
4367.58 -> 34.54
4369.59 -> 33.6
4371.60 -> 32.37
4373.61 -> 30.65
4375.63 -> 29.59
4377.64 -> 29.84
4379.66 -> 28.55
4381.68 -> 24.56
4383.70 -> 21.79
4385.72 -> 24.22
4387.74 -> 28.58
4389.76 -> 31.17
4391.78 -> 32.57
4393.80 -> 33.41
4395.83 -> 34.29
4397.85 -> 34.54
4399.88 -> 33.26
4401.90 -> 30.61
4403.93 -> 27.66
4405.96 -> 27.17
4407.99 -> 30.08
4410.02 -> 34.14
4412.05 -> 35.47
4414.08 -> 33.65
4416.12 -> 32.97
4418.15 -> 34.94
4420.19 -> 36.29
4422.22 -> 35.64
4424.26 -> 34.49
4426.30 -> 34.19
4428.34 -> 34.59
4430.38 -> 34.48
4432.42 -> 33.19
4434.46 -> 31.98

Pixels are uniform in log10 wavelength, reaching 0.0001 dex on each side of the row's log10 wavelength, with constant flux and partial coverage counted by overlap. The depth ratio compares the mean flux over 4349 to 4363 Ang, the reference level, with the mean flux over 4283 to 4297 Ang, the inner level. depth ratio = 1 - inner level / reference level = 0.28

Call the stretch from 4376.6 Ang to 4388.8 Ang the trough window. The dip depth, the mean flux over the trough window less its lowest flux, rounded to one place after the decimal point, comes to 4.5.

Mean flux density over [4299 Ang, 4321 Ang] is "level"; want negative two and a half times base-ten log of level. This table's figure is -3.43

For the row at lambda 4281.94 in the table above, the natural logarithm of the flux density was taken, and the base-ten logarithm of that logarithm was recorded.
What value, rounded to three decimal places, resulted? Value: 0.512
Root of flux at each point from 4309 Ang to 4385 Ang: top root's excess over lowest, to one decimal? 1.7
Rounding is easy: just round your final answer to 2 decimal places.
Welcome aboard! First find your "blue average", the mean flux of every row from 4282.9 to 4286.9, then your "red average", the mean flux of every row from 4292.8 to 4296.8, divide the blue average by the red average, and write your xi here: 1.05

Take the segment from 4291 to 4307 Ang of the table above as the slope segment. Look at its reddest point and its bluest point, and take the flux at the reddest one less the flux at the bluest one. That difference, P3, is -5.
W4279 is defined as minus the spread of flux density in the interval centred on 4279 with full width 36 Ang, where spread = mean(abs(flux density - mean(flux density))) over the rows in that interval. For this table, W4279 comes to -2.0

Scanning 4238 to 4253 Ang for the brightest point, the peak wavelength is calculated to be 4242.68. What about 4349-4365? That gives 4361.55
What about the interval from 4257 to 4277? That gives 4266.19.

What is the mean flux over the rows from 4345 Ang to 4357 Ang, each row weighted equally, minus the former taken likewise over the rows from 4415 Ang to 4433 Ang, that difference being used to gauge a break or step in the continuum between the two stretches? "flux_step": -2.6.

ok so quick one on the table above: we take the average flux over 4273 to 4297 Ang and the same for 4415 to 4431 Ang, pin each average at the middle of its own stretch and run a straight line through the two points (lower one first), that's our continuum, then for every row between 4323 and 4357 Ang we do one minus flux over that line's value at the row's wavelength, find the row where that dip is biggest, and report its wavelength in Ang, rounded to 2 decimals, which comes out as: 4325.54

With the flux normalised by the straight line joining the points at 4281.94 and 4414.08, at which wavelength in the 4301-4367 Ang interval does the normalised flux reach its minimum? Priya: 4307.65 Ang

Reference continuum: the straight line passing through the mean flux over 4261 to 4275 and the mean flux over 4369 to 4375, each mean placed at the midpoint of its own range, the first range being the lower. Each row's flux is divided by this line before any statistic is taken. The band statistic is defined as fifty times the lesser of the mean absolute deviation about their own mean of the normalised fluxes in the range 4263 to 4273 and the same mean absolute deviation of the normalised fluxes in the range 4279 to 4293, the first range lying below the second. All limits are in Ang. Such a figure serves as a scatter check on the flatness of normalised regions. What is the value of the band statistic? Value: 3.4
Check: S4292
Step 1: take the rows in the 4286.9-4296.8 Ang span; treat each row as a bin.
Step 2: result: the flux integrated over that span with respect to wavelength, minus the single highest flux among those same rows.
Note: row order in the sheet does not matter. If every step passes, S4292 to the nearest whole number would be 207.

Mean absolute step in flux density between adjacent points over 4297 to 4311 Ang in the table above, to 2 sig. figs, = 0.96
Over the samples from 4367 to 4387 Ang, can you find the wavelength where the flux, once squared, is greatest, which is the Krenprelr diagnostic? 4367.58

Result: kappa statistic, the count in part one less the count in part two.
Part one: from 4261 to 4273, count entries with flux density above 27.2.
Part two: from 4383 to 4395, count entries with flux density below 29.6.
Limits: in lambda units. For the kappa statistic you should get -1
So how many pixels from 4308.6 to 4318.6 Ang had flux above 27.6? 2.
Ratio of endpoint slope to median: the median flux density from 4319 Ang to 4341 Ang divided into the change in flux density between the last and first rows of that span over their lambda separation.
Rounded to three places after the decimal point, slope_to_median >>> -0.011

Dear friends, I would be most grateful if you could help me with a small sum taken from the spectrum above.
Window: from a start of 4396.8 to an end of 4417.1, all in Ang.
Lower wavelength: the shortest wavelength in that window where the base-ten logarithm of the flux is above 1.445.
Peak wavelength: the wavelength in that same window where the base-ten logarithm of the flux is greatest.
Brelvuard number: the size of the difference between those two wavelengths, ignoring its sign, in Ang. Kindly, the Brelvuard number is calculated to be 14.2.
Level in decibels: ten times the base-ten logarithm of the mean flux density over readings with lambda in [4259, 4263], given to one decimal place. 14.0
